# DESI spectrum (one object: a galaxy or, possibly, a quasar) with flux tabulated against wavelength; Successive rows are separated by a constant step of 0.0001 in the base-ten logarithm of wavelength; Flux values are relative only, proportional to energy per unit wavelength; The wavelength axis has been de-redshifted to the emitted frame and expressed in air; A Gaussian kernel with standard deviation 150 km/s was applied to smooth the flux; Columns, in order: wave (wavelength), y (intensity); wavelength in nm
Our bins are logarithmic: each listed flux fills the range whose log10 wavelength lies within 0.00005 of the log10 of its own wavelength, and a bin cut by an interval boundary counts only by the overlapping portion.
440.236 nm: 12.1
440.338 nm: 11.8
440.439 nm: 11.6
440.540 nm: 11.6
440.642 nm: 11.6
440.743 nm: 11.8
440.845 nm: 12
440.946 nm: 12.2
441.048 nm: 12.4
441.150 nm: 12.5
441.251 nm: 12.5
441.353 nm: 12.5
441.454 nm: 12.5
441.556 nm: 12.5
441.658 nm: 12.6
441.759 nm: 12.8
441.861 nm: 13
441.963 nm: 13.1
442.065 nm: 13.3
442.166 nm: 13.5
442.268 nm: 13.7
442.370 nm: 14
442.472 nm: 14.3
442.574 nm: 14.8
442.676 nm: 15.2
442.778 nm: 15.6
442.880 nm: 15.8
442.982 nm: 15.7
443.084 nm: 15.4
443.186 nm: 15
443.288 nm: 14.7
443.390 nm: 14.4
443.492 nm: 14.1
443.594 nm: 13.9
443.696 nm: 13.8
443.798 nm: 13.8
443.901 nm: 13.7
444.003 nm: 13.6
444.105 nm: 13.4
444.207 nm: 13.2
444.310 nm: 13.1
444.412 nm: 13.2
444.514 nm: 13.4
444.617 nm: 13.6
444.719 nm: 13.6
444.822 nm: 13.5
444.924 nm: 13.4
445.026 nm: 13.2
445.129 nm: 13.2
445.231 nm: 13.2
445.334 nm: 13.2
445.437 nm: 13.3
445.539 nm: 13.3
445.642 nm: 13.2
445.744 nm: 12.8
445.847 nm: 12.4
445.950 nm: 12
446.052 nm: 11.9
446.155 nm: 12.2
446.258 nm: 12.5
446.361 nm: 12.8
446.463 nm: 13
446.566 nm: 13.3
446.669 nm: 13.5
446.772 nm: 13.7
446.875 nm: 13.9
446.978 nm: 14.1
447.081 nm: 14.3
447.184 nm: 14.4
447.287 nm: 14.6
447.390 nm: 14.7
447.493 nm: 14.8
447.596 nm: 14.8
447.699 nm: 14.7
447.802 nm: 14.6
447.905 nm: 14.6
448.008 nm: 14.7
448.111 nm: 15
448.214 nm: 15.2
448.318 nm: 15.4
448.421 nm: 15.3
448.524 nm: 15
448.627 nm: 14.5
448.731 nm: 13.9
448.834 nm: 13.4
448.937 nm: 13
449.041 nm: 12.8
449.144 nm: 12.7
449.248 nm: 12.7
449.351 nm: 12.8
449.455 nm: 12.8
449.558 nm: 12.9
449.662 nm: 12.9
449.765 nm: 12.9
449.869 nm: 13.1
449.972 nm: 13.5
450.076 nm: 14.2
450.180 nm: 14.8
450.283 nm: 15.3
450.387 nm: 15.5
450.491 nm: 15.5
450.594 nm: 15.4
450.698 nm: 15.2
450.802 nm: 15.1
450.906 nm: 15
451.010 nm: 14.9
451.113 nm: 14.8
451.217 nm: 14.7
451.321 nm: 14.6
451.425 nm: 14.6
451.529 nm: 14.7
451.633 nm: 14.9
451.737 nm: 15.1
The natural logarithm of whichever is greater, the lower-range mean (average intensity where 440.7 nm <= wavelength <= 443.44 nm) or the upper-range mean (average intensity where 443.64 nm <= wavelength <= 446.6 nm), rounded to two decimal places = 2.61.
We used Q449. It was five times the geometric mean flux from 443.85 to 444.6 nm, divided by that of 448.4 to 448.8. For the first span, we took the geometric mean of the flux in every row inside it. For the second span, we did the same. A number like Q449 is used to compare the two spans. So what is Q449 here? 4.6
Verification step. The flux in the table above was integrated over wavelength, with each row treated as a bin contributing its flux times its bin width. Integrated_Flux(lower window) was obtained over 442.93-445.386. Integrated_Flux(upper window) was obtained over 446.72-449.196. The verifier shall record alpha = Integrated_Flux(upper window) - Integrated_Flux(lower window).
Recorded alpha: 1.6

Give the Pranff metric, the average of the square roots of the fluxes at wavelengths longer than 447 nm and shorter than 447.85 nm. 3.82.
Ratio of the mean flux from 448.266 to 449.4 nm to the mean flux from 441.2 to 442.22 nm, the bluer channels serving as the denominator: 1.07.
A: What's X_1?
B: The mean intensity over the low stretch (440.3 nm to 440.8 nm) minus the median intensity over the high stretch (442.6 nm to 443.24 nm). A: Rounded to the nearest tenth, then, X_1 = -3.8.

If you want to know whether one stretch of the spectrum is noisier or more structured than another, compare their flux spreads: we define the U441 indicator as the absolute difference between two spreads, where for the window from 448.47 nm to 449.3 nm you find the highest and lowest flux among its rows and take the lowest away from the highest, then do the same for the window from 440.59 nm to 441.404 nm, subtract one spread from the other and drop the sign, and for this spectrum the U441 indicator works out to 1.4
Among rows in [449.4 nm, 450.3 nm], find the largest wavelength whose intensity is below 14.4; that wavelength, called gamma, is 450.076 nm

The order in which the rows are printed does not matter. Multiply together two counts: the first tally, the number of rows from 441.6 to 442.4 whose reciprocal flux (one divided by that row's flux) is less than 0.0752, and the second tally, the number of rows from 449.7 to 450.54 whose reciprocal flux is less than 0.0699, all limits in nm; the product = 16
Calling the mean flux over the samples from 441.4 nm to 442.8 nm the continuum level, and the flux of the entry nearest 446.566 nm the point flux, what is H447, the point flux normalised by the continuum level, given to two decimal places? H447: 0.98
